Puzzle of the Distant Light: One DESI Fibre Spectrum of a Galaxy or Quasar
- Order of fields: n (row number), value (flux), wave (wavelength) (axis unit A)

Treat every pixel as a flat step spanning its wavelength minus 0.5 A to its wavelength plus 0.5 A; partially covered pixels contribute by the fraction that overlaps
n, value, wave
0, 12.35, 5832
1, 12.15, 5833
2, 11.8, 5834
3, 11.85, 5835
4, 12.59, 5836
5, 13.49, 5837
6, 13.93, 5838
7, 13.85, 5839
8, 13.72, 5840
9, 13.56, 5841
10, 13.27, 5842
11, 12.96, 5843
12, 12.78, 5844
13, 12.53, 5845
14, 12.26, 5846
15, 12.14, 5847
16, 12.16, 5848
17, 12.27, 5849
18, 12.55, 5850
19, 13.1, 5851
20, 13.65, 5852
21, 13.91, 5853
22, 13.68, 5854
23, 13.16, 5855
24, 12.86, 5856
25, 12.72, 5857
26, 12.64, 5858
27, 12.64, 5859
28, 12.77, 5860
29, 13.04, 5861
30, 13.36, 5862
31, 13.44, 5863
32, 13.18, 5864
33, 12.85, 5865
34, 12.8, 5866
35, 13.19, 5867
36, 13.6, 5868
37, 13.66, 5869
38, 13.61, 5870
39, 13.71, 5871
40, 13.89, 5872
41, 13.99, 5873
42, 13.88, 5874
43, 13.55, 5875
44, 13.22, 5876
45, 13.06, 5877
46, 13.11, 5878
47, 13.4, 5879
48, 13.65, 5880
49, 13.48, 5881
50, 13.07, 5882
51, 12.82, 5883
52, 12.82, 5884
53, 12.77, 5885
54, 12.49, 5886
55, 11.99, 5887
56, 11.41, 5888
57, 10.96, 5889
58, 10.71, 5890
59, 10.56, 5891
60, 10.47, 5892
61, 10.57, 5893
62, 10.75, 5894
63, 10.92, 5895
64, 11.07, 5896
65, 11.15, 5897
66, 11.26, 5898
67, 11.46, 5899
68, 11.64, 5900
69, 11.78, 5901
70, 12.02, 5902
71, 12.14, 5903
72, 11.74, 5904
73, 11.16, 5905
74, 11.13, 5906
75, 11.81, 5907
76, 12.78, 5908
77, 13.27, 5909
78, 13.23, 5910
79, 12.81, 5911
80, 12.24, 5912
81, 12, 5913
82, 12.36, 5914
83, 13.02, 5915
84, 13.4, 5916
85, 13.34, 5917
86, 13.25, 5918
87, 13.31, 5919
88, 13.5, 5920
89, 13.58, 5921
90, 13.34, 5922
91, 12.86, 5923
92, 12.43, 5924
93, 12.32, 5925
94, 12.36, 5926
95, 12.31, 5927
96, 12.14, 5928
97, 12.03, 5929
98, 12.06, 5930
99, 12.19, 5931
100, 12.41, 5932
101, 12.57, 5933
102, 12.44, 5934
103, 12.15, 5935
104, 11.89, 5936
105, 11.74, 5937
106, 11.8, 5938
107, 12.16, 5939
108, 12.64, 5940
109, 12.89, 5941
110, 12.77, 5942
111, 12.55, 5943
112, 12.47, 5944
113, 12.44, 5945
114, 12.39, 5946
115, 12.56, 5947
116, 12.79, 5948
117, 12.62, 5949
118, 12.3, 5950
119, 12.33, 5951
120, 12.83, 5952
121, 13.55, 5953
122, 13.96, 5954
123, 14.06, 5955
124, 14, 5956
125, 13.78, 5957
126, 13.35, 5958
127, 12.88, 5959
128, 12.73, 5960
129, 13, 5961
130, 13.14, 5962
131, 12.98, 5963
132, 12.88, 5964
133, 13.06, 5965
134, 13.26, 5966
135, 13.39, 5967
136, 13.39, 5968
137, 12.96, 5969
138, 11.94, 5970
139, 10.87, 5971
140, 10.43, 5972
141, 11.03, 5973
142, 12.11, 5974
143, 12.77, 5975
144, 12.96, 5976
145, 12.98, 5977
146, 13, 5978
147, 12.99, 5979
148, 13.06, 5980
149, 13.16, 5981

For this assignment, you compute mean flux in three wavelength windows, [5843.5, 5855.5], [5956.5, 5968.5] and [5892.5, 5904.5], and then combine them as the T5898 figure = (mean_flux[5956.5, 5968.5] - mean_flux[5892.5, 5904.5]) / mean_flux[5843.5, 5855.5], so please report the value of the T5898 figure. 0.14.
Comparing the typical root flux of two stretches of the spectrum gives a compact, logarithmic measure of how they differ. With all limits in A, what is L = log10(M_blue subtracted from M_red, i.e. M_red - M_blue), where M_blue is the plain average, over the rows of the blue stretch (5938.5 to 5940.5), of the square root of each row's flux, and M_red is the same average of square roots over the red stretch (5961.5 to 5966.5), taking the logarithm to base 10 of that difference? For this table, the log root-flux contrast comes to -1.03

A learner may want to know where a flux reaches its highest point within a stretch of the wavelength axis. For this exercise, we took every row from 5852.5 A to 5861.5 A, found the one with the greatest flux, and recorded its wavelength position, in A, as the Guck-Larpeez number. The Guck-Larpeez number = 5853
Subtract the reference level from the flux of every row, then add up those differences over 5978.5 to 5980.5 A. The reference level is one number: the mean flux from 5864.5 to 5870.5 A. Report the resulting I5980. -1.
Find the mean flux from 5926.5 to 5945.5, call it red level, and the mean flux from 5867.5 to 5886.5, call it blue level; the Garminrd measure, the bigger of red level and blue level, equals 13.4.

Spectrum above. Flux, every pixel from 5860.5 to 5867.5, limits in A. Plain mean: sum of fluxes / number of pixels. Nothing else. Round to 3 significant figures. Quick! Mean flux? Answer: 13.1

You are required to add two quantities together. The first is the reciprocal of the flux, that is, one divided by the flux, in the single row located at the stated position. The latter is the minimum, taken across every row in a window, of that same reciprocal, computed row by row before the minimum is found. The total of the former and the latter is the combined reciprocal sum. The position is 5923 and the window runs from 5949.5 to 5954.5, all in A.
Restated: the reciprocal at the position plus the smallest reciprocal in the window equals 0.149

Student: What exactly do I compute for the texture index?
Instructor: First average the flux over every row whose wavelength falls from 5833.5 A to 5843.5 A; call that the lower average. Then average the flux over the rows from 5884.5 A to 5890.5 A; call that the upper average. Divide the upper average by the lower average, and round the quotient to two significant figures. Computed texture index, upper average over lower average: 0.89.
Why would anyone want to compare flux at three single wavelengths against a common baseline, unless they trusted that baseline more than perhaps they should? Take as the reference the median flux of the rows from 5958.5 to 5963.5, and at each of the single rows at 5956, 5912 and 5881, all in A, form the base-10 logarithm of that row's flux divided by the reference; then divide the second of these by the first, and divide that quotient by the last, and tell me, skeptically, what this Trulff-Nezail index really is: -47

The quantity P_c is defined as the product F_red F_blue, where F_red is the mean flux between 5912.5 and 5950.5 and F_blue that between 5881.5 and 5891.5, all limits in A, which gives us 150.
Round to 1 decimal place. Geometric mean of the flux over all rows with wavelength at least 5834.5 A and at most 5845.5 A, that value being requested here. 13.1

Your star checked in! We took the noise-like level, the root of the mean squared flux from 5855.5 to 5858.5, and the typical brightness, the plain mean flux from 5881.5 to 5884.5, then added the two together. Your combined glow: 25.6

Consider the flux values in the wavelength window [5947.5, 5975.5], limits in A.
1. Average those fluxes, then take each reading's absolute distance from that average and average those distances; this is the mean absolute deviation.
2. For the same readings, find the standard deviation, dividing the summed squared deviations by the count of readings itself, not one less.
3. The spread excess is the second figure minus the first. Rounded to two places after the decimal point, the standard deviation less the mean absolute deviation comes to 0.24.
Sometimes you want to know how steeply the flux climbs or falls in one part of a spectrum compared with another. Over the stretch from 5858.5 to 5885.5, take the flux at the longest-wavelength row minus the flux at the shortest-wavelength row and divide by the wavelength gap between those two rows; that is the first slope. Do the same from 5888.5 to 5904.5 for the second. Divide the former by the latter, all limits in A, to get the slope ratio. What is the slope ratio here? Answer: 0.1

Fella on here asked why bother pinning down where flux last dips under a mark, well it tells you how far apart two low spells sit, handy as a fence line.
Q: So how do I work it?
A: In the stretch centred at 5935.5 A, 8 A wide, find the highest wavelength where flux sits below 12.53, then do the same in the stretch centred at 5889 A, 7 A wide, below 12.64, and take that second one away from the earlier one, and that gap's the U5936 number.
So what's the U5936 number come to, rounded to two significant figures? 47 A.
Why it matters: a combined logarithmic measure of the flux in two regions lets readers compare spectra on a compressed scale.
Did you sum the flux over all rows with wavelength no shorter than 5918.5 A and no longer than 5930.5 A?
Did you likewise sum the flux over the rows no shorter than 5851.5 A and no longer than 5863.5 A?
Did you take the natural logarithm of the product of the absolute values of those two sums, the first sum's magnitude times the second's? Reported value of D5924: 10.1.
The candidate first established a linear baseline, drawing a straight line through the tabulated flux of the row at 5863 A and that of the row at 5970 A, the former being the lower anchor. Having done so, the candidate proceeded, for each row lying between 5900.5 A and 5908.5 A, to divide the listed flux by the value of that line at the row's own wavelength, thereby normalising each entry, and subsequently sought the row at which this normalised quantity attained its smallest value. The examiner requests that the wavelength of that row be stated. 5906 A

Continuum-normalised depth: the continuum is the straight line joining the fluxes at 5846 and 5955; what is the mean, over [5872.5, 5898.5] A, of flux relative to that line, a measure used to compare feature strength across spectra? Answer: 0.95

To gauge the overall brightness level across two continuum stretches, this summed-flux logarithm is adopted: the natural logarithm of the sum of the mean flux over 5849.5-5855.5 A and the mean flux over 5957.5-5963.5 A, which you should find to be 3.27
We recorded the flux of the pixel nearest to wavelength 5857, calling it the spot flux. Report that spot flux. 12.72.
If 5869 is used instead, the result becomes 13.66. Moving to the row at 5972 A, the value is 10.43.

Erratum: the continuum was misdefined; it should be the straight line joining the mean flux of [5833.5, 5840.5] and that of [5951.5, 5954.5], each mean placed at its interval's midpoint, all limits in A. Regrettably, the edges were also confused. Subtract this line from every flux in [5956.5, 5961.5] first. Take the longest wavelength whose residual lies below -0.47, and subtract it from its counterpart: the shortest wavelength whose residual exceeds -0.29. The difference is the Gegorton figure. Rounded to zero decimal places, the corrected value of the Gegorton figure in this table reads -4 A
